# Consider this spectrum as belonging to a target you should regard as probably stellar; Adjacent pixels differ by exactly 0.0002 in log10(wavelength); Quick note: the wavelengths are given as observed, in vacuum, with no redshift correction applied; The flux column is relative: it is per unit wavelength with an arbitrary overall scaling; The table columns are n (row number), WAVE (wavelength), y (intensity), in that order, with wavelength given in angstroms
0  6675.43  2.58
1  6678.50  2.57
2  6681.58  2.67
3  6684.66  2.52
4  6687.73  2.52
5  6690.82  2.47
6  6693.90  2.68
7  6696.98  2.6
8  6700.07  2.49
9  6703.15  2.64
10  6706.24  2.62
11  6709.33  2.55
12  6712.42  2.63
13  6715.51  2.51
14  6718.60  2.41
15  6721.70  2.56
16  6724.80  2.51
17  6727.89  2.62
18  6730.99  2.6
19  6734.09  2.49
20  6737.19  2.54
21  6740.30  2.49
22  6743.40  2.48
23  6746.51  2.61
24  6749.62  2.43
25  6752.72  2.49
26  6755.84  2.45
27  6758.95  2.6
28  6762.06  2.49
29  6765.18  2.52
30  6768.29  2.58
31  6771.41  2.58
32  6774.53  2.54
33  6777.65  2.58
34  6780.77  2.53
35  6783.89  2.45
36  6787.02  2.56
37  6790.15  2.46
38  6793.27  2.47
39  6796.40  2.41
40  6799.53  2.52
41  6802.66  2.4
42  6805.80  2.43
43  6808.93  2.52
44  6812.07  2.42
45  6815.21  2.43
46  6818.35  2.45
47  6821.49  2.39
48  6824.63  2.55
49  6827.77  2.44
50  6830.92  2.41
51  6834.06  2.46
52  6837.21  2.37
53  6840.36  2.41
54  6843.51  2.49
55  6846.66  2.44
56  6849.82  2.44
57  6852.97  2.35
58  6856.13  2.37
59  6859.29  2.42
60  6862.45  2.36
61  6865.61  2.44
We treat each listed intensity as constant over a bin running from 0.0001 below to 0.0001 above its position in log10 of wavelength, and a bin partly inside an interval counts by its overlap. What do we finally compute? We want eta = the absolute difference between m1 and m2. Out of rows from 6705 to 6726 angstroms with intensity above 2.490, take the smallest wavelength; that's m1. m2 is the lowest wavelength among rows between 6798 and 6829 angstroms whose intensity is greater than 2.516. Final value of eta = 93.3 angstroms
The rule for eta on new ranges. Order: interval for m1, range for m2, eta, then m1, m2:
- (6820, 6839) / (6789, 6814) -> 25.1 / 6824.63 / 6799.53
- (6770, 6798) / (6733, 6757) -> 34.2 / 6771.41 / 6737.19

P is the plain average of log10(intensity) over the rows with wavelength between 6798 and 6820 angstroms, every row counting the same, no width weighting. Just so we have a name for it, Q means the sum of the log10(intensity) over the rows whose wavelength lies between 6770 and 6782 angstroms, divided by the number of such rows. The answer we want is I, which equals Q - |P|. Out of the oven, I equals 0.018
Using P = 0.390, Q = 0.408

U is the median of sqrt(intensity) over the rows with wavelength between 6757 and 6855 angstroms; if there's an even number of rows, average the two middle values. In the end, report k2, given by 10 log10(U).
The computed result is 1.95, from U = 1.57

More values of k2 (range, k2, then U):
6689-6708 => 2.08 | 1.62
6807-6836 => 1.94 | 1.56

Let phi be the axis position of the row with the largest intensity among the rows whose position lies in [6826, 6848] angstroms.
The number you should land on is 6843.51 angstroms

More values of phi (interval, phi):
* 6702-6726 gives 6703.15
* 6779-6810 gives 6787.02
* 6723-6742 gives 6727.89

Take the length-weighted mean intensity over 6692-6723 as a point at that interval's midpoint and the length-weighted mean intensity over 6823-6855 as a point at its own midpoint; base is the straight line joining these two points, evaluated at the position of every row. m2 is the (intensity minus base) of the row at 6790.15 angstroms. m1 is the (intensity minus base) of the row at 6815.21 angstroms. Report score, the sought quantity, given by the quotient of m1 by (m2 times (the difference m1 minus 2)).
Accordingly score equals -0.6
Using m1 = -0.03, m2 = -0.02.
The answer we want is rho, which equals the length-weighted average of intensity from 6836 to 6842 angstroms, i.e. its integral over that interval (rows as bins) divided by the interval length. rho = 2.39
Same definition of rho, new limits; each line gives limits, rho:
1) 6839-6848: 2.45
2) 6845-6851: 2.44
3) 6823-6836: 2.46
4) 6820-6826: 2.47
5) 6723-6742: 2.54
